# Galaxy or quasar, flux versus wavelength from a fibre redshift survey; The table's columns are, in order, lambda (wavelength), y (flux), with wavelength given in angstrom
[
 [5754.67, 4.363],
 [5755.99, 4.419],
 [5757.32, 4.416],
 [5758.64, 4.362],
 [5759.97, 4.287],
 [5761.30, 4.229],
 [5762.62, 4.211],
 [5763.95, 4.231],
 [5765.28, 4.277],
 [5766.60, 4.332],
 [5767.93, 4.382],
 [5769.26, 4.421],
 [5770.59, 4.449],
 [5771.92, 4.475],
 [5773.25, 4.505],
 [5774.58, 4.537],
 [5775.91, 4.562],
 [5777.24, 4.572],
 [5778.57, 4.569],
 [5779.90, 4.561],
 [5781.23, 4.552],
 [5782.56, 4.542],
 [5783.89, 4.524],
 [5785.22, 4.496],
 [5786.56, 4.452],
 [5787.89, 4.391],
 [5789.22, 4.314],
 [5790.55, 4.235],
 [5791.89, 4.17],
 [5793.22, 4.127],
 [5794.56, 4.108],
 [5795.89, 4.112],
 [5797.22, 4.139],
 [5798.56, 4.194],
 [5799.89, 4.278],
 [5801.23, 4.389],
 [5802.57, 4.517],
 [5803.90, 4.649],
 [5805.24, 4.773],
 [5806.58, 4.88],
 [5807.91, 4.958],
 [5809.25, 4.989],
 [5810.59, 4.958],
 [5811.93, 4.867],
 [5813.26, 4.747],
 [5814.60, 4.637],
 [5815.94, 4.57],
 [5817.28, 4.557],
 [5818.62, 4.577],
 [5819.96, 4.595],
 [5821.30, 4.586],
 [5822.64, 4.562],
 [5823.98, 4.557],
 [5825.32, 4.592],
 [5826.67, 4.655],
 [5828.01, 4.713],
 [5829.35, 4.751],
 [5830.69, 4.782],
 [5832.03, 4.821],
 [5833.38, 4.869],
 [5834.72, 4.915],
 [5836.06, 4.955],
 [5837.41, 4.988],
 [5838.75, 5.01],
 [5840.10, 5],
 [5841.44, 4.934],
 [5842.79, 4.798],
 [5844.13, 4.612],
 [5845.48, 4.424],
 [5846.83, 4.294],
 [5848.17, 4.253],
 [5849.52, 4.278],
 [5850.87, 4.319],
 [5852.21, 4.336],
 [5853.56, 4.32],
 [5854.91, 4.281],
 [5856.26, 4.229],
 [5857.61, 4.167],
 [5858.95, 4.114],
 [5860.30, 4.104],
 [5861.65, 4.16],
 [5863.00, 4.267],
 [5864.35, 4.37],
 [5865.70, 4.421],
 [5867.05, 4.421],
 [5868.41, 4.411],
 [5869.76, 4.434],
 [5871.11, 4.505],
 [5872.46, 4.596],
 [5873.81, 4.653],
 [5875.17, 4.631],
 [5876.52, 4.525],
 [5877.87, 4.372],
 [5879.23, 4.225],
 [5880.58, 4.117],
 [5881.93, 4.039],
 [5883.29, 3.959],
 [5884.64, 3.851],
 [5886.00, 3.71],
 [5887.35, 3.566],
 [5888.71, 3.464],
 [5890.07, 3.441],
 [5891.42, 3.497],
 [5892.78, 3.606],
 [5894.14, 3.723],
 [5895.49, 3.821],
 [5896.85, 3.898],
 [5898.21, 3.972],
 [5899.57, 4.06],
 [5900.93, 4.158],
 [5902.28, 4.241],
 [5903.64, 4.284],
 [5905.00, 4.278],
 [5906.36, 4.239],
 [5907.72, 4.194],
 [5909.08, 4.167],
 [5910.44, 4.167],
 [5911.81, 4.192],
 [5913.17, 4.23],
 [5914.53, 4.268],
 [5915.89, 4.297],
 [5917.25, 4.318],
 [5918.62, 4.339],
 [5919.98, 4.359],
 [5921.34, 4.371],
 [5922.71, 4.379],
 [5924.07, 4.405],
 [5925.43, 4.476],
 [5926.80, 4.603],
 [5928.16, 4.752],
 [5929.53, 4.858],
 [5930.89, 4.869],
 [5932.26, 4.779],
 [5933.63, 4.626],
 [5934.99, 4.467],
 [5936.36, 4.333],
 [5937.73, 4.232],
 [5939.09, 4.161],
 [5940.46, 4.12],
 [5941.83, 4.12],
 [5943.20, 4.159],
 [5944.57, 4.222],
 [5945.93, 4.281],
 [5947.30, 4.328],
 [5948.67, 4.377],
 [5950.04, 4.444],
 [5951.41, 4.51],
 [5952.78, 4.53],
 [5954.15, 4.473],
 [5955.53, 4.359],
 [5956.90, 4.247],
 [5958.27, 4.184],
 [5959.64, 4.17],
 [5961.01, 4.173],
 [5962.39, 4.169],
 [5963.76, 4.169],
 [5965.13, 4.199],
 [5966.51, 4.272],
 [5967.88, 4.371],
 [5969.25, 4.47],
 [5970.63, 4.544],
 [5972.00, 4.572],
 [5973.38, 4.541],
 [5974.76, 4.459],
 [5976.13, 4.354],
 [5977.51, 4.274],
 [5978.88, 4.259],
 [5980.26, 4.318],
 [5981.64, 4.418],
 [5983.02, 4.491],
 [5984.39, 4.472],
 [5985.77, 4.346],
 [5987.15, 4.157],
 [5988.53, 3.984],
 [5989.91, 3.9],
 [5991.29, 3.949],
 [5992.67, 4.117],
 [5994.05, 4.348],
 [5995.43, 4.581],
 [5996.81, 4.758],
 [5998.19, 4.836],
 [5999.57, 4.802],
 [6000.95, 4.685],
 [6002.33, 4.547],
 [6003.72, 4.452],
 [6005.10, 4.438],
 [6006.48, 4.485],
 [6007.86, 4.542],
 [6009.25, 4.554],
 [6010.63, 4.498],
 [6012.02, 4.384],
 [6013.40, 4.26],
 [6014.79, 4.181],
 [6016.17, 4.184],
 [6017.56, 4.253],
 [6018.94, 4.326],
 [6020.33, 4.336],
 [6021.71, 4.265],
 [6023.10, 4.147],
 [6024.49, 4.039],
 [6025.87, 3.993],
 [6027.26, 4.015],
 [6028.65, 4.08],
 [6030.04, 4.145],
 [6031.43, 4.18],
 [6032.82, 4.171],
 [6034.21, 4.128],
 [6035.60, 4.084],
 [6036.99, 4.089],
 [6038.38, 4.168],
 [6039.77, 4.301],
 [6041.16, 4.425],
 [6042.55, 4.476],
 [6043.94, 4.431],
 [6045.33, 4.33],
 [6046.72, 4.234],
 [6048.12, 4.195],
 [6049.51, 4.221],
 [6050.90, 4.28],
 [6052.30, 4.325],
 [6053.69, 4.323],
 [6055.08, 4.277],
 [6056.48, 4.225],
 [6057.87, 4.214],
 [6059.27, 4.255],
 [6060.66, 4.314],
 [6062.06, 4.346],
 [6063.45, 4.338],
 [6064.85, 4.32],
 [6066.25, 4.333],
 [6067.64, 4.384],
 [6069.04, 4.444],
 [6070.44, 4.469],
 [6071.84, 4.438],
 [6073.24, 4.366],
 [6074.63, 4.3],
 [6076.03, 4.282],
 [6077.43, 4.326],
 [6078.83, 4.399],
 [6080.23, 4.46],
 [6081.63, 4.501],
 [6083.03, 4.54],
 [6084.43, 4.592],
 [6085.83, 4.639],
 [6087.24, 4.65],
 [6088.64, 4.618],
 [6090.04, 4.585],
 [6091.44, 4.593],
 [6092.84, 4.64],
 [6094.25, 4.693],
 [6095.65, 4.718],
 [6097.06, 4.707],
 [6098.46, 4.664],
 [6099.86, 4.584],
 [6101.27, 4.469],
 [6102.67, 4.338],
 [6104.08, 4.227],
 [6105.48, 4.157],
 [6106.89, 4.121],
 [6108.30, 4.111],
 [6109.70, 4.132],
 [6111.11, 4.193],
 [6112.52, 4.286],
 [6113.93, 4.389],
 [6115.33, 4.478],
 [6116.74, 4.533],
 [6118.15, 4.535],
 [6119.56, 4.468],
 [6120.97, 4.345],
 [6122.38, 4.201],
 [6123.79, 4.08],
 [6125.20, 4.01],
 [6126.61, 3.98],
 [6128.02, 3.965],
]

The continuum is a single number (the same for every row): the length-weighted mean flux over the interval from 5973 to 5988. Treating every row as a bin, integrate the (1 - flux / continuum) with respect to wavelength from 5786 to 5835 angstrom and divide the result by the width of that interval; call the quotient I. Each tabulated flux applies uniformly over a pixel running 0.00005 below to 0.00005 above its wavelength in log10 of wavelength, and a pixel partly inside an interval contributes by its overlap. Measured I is -0.046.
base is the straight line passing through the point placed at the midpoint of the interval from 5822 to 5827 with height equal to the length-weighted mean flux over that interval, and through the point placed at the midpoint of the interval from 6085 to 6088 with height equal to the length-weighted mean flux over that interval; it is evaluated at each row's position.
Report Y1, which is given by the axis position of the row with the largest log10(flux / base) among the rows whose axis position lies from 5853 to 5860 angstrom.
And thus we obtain 5853.56 angstrom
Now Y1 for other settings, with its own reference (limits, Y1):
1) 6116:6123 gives 6118.15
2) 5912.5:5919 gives 5918.62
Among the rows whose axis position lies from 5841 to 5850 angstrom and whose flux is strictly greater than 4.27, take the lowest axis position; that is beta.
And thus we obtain 5841.44 angstrom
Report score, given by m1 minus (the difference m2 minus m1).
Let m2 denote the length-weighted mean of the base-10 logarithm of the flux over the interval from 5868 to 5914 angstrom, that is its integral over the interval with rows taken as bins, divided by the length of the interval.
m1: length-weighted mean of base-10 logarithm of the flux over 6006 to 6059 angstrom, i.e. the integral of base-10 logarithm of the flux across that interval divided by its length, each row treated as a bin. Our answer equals 0.65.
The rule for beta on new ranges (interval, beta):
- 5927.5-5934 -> 5928.16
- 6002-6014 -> 6002.33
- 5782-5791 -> 5782.56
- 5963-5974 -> 5966.51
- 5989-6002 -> 5994.05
